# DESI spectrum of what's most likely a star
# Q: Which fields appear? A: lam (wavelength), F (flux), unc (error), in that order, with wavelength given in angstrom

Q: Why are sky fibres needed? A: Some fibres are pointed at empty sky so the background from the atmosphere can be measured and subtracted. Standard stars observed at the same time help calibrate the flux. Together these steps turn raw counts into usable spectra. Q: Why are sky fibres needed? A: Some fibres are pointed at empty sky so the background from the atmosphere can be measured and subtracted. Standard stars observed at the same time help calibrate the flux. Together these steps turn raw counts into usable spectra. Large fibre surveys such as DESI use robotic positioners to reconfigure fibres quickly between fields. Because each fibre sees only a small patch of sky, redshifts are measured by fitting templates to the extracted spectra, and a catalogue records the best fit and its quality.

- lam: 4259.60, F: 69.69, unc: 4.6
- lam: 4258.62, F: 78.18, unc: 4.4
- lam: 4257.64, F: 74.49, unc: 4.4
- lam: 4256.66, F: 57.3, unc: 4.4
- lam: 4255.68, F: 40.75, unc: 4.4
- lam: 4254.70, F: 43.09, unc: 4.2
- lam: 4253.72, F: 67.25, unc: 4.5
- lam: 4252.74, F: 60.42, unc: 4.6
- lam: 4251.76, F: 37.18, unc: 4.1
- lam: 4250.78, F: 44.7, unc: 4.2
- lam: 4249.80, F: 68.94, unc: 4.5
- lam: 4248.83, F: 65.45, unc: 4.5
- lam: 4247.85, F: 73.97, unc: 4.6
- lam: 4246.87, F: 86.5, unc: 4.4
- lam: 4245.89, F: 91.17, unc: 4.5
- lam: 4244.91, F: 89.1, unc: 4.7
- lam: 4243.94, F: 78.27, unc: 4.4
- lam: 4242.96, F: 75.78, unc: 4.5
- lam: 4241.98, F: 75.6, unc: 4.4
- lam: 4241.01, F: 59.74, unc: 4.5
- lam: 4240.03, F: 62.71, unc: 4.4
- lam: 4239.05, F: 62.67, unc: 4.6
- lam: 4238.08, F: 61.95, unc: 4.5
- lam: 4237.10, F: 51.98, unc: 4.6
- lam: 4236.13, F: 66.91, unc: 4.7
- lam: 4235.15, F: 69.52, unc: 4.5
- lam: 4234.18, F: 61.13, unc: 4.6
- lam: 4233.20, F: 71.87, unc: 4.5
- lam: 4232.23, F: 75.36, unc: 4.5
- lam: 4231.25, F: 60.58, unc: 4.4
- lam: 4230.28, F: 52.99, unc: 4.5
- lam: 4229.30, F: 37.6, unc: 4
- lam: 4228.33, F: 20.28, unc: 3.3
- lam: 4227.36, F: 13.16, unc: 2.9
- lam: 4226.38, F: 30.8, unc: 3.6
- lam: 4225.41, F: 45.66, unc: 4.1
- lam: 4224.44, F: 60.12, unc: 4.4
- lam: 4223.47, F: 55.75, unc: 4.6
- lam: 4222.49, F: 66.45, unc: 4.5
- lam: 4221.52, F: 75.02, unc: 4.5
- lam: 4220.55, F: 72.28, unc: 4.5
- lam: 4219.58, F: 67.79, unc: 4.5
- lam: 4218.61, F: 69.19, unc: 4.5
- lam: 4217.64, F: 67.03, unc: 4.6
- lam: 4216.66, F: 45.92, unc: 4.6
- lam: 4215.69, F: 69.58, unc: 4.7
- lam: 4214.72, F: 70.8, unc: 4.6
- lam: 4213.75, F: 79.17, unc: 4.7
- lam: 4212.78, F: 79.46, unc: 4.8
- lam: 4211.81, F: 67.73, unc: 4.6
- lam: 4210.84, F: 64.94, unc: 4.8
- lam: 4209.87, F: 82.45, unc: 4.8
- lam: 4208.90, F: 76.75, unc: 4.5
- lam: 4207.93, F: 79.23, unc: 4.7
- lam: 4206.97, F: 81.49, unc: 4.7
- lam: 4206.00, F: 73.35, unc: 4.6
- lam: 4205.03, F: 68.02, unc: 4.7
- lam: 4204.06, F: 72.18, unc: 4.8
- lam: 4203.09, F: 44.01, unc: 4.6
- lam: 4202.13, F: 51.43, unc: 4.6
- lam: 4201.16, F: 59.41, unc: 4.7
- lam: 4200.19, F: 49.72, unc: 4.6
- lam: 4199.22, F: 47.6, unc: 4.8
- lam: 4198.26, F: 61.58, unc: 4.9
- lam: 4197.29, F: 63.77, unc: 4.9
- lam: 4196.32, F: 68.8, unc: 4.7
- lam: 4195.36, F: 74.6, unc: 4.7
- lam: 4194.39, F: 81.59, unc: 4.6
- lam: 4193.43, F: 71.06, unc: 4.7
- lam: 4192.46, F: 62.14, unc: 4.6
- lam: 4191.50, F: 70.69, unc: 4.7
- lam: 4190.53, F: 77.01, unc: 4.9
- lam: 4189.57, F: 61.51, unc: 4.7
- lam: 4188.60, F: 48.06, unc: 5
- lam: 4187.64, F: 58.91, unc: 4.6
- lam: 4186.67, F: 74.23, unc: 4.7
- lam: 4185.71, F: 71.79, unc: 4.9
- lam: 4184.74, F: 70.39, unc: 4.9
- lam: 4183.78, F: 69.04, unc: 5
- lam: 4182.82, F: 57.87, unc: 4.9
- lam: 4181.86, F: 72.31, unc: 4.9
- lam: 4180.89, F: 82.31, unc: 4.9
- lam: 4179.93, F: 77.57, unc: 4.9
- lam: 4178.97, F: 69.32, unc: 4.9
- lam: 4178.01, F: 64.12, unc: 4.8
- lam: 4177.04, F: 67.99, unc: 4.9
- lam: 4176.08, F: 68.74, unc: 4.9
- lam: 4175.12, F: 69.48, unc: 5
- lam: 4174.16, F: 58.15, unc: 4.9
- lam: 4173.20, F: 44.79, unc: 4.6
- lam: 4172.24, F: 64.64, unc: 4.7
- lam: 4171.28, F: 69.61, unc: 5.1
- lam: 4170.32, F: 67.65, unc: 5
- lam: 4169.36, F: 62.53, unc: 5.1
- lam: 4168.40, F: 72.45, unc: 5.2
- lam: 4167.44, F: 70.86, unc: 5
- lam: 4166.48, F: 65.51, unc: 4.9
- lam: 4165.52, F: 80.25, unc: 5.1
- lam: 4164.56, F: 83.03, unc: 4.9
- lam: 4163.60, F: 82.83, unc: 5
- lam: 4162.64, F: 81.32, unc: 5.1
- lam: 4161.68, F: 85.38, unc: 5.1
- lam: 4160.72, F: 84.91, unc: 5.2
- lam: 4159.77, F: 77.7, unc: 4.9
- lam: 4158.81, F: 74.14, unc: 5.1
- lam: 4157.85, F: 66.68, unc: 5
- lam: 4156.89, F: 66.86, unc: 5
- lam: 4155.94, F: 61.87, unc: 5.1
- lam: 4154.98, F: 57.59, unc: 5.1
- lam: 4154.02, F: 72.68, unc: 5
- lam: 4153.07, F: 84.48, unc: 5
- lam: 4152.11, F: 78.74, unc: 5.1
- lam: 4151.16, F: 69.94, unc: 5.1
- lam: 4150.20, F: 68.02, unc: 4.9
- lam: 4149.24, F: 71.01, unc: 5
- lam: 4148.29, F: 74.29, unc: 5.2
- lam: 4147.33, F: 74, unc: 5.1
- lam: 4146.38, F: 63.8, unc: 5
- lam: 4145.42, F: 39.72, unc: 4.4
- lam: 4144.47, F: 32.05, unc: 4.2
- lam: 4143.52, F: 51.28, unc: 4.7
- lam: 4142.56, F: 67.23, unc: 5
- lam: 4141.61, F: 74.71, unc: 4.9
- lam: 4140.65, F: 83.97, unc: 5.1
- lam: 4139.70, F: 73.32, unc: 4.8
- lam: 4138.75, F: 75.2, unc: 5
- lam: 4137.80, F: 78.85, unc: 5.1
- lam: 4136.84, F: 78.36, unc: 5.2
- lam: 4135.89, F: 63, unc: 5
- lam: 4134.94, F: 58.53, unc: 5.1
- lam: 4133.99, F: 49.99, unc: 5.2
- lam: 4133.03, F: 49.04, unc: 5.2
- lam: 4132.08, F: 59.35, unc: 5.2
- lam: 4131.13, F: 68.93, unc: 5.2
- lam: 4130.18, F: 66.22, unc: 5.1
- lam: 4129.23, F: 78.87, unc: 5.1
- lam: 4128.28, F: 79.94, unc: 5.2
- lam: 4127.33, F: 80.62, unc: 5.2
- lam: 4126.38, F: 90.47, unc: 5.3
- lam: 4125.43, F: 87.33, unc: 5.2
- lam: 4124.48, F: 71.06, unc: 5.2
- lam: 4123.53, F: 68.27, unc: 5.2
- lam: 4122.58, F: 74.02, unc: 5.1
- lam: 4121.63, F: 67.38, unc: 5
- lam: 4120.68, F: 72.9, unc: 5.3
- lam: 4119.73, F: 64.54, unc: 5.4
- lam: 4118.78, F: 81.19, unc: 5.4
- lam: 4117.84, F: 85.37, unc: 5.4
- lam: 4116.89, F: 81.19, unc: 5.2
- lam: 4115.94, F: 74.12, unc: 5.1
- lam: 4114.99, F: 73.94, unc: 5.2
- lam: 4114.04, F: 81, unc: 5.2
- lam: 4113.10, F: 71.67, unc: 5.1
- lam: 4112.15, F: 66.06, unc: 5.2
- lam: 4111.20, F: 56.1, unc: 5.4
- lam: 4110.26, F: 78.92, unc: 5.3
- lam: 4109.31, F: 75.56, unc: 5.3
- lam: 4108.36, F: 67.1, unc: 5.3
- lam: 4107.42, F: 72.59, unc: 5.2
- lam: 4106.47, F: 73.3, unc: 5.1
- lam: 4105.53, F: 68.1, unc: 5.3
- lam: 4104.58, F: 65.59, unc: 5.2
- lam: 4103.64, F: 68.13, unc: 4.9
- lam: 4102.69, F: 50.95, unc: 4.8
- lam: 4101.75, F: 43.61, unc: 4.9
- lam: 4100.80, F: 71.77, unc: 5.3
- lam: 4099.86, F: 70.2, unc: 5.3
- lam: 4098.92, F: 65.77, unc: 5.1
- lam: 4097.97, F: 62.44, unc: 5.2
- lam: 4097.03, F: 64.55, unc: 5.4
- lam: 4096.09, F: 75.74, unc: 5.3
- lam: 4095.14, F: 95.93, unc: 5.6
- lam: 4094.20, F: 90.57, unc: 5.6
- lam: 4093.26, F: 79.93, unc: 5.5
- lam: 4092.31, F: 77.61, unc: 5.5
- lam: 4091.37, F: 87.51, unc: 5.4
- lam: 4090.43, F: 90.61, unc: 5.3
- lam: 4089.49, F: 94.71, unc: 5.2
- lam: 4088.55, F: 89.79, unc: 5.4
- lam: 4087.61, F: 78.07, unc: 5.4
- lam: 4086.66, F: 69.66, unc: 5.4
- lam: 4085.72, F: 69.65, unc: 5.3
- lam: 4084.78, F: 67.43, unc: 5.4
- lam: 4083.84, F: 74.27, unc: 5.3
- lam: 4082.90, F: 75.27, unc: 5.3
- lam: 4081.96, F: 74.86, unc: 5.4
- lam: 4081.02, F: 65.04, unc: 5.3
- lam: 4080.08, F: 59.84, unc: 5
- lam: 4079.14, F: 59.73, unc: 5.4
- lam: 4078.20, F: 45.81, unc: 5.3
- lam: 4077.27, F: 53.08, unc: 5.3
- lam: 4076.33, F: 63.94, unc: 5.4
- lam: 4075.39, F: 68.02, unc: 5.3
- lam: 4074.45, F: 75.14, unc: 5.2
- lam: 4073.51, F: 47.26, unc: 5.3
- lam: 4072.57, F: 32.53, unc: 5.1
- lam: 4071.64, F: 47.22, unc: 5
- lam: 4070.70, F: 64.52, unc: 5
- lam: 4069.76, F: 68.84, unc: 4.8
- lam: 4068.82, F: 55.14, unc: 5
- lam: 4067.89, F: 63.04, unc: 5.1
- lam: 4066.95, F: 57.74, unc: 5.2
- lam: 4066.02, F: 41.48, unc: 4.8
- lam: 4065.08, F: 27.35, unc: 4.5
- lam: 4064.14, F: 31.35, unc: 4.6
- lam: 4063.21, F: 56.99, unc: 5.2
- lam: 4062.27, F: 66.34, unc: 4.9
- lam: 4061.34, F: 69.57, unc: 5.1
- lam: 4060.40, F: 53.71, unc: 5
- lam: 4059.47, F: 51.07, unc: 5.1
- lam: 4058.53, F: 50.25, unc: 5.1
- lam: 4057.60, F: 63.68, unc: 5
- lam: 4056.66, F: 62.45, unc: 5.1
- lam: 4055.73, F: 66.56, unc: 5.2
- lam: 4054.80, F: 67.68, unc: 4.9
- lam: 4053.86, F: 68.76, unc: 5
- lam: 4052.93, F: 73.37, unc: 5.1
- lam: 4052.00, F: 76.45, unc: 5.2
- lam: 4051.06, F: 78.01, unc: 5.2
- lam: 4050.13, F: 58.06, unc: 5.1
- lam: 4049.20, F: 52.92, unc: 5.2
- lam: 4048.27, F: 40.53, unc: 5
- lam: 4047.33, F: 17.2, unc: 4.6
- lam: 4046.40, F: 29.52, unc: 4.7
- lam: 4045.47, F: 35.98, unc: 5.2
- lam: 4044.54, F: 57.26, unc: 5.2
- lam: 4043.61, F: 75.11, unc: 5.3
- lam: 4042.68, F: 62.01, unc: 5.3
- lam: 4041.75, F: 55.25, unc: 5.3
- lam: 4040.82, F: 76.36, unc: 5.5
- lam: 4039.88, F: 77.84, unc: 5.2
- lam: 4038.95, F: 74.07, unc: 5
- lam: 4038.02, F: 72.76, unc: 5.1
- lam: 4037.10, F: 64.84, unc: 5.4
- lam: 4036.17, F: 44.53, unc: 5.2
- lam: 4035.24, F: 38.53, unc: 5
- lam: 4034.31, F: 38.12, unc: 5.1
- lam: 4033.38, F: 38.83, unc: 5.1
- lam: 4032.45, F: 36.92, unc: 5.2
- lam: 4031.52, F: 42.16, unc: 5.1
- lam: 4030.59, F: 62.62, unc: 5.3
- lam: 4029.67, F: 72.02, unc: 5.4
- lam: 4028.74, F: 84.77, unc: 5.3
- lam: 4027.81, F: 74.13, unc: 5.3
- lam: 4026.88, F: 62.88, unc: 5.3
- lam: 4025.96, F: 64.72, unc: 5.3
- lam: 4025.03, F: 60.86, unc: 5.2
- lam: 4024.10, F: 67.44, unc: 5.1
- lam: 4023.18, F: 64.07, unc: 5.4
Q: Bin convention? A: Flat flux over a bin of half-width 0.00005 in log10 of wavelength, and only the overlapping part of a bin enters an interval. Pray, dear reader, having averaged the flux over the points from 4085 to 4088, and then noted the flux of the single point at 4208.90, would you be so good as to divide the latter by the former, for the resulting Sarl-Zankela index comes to 1.1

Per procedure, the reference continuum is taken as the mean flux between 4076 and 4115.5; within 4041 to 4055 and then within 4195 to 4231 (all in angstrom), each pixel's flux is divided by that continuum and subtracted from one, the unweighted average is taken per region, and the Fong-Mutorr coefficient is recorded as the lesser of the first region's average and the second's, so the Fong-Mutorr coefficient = 0.14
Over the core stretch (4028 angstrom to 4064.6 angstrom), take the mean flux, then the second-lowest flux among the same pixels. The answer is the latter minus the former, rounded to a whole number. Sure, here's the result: -28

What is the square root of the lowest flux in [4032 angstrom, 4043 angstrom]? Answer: 6.1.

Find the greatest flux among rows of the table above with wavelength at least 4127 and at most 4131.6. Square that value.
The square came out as 6500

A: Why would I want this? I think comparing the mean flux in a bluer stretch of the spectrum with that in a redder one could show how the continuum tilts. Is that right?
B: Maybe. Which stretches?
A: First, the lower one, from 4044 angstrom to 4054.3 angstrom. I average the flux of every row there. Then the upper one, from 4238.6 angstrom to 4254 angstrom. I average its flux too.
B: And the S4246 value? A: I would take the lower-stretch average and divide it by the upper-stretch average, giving 0.78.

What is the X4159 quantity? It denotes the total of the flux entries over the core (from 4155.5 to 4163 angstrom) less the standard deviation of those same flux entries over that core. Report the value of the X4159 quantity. 590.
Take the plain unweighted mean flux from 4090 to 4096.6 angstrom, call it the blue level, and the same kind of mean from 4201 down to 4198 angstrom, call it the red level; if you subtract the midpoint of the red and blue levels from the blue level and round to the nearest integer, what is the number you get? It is 16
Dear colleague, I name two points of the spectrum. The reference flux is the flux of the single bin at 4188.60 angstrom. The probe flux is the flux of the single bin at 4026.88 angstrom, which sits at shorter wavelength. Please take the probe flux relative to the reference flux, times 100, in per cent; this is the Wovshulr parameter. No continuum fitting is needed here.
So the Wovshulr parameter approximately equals 131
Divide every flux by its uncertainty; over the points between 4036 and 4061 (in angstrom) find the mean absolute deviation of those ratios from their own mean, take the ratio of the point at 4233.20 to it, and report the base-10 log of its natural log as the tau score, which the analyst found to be 0.283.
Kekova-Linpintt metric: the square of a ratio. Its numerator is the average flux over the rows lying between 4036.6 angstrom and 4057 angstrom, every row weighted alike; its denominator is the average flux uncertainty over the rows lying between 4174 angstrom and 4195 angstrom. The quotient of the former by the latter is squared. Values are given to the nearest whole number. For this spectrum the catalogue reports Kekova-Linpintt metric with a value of 160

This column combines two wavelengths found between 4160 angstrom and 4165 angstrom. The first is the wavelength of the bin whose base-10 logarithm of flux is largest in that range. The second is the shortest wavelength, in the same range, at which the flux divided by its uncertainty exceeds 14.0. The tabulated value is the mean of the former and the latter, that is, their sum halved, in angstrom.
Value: 4161.2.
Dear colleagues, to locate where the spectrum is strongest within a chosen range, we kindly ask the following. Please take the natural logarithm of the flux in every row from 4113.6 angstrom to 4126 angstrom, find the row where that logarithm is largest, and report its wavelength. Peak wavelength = 4125.43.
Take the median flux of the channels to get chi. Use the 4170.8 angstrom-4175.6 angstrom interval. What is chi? 65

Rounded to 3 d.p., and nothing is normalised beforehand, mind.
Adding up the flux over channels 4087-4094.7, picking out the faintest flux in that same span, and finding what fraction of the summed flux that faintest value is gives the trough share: 0.113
